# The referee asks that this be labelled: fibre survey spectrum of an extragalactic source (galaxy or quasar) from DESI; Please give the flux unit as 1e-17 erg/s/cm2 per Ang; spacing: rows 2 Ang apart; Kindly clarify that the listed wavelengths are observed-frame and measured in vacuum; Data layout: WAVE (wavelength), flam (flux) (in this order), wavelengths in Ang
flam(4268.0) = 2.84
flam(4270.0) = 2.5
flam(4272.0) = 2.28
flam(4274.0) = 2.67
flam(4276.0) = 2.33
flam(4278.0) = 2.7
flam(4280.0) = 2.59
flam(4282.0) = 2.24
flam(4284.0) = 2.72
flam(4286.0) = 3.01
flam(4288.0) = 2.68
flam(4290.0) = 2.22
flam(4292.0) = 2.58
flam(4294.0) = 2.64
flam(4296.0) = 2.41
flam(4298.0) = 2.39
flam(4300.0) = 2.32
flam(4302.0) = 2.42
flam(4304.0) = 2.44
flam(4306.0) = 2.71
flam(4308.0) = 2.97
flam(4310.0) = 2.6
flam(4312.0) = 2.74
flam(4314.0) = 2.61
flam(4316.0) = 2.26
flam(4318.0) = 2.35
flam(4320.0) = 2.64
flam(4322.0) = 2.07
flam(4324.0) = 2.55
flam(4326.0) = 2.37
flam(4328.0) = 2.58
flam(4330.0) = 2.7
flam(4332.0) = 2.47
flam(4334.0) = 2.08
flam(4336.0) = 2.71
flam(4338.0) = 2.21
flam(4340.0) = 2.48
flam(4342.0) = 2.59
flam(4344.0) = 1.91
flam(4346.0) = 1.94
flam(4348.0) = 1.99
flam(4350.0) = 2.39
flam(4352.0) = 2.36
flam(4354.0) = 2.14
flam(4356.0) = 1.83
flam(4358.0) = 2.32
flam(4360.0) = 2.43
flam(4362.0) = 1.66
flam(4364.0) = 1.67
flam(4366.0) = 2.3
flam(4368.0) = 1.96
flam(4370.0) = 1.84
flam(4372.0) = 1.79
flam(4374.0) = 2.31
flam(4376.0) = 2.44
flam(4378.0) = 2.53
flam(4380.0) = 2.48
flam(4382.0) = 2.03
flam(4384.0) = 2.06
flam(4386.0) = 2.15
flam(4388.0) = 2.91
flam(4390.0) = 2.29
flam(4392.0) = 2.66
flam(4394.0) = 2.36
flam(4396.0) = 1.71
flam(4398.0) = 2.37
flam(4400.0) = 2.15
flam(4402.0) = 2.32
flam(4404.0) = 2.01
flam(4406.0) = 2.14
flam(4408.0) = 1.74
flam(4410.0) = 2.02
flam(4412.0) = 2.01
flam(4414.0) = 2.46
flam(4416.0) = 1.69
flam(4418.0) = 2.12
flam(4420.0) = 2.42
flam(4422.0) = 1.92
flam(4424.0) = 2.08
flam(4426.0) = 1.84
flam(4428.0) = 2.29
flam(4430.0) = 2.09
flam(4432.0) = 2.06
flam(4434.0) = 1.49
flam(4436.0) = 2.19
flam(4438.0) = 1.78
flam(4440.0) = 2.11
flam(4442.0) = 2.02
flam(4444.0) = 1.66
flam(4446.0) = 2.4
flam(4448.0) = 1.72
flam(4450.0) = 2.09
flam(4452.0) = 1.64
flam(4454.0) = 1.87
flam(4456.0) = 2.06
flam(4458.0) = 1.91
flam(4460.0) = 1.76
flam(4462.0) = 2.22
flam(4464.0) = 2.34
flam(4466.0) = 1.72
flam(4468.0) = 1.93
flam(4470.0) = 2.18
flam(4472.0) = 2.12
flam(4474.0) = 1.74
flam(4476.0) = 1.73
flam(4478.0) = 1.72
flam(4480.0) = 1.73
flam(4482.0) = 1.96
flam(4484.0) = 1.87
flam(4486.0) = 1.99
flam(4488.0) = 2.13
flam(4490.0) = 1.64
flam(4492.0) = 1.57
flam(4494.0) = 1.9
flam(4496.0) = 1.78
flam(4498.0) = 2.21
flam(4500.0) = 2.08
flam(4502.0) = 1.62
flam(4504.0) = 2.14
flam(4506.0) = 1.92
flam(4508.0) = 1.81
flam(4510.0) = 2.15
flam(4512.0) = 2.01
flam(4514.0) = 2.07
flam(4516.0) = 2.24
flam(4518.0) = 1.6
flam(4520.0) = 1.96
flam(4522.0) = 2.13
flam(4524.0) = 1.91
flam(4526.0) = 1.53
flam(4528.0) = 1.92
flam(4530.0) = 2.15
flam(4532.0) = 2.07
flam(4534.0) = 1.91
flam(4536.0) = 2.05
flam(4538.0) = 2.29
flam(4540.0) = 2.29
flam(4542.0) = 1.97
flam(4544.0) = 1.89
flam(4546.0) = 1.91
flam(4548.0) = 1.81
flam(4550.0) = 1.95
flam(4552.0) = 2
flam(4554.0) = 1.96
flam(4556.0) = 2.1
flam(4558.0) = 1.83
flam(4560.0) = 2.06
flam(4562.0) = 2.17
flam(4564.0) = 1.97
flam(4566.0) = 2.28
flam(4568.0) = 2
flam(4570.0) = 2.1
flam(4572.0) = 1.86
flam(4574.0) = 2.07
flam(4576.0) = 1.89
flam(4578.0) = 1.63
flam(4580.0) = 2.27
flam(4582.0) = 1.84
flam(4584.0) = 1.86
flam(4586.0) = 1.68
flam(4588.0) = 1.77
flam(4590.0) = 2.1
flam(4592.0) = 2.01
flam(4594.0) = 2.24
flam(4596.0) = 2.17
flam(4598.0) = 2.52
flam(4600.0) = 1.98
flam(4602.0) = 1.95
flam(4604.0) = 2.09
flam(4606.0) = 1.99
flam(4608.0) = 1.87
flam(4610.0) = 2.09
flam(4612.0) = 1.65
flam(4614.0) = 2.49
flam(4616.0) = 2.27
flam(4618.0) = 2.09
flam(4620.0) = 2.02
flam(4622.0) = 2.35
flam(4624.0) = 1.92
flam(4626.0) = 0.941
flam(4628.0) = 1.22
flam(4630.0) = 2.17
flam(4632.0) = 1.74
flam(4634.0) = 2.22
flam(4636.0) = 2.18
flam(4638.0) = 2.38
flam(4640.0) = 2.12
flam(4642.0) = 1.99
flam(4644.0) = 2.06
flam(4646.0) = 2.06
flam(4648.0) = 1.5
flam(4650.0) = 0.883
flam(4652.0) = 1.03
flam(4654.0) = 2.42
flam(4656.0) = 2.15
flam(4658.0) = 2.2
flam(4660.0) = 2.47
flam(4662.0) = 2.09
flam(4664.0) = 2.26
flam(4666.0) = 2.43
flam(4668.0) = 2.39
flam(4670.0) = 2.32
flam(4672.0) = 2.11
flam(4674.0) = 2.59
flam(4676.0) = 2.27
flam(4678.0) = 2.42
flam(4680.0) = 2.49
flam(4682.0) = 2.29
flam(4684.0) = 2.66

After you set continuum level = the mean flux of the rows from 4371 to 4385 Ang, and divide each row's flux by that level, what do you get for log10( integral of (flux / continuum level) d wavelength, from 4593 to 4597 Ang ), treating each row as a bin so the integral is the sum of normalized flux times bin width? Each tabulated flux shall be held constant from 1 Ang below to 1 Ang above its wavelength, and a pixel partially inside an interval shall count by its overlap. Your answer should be 0.596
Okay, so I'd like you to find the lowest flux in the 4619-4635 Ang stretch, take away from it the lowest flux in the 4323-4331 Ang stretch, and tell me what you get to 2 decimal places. -1.43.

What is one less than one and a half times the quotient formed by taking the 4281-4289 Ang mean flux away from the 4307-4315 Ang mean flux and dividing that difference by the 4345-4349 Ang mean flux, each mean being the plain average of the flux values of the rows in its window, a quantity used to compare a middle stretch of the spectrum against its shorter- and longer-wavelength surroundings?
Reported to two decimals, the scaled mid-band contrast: -0.95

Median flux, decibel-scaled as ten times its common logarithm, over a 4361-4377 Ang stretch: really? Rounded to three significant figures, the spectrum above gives 2.79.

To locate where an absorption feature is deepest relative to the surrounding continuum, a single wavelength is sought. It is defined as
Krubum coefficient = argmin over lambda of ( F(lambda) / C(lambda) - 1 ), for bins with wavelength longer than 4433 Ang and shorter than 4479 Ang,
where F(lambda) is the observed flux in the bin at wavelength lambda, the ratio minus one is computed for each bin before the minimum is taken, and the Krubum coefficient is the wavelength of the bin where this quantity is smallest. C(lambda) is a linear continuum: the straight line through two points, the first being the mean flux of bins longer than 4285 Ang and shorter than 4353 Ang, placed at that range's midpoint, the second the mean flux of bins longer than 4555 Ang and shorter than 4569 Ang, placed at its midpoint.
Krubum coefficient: 4434.0 Ang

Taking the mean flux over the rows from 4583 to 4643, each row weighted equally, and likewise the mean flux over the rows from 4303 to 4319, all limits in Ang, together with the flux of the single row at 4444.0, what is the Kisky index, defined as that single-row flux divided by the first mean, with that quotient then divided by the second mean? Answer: 0.32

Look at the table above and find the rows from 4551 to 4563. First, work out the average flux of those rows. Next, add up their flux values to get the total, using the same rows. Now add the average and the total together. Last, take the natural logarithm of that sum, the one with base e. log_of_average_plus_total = 2.65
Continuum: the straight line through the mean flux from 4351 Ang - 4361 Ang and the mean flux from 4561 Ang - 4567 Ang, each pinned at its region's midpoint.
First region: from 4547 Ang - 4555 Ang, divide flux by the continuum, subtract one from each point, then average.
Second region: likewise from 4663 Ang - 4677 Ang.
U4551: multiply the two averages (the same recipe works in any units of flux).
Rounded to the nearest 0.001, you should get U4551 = -0.011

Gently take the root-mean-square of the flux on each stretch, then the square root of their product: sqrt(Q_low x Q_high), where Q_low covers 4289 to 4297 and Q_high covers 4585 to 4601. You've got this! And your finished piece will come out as 2.26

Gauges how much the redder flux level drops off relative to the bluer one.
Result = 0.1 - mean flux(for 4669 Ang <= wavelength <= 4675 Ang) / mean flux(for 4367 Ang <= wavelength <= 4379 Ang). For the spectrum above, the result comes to -0.99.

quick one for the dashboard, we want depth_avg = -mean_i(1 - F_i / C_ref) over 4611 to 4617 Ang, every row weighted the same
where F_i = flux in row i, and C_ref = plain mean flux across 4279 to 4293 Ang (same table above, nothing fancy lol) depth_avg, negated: -0.171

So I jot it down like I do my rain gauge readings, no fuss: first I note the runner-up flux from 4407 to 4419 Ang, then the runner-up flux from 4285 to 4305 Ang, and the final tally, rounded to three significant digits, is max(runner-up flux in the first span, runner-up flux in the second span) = 2.68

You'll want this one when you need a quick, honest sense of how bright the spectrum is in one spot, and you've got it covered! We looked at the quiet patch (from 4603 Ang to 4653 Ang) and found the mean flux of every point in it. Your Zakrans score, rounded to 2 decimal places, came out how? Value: 1.89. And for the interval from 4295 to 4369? 2.34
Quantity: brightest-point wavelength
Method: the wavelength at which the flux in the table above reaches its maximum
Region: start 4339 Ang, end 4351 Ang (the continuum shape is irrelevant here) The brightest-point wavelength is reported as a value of 4342.0 Ang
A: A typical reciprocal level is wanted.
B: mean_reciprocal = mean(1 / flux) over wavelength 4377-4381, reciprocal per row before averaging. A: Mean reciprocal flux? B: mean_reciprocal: 0.40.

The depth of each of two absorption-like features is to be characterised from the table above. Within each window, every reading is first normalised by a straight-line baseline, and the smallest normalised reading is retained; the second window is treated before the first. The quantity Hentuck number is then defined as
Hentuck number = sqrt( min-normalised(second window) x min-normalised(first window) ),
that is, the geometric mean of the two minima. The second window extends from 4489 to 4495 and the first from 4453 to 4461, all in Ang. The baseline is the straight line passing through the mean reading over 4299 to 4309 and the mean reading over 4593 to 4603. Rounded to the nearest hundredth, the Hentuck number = 0.71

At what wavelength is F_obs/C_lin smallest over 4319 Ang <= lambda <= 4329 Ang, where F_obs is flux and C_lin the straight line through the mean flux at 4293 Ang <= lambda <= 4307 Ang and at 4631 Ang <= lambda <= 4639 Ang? 4322.0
